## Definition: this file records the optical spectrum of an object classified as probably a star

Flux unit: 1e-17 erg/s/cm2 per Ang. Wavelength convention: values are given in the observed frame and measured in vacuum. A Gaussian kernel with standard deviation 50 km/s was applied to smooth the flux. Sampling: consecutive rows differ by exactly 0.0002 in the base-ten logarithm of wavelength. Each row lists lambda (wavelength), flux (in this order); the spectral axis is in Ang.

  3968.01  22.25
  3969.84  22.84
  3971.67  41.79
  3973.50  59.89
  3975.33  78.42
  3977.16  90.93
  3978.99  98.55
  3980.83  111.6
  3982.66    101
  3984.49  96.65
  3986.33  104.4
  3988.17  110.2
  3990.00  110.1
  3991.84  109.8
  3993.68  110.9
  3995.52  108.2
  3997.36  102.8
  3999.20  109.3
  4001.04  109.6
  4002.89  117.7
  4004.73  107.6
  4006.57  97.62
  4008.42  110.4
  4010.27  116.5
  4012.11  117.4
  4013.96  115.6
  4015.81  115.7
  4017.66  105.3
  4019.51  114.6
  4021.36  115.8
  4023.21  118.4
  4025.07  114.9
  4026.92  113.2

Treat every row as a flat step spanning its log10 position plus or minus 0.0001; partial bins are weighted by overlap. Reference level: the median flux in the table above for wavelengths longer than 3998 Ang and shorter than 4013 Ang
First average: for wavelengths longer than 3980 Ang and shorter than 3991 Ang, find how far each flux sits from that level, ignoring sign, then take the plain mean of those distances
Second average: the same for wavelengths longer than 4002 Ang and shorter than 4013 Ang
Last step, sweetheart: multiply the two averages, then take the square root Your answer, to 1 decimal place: 5.5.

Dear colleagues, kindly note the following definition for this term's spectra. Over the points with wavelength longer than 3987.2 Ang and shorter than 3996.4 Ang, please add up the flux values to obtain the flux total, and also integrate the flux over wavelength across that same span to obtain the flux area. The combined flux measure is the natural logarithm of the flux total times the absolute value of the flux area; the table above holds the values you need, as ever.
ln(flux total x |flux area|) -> 13.2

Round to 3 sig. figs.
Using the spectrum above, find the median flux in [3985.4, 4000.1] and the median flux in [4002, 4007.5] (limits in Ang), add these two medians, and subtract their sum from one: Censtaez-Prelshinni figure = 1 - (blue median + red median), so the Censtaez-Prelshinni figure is -216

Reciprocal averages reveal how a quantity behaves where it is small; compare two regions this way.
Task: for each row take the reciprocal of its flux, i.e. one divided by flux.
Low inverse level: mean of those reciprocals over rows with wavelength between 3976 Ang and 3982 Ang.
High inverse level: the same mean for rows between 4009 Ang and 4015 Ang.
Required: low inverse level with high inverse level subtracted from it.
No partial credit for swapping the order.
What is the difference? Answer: 0.0015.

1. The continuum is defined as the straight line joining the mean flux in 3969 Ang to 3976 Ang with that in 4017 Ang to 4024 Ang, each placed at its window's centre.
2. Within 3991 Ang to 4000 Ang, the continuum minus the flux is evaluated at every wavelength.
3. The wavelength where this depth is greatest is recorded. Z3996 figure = 3997.36 Ang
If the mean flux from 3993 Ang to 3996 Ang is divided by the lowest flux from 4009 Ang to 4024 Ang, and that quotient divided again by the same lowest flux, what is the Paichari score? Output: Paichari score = 0.010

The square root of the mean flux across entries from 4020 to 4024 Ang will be 10.8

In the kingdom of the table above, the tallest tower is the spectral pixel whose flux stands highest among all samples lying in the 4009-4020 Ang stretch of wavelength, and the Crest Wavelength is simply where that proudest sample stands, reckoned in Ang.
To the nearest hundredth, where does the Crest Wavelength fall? 4012.11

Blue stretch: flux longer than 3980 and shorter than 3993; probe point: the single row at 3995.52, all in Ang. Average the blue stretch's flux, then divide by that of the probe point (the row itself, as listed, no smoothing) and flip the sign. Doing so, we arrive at -0.98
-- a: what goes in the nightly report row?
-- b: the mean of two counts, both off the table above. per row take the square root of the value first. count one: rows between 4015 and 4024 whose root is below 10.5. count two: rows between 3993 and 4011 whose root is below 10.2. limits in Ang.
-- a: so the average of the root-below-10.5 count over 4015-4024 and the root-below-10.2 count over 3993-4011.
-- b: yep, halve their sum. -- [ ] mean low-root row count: 1.5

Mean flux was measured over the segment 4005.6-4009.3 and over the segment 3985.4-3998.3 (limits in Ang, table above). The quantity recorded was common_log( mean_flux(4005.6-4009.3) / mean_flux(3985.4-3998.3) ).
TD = -0.017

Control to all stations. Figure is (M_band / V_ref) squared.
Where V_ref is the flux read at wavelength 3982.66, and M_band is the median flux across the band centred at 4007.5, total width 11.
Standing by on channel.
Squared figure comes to 1.26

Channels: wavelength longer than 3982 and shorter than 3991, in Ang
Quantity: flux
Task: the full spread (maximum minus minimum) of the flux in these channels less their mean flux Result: -91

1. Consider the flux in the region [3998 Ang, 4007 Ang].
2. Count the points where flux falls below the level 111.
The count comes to 4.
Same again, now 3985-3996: 6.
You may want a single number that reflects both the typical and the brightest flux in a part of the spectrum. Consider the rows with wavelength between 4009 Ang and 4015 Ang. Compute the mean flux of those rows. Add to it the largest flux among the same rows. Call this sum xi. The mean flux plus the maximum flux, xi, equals 234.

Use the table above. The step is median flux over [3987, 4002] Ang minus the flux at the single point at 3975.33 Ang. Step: 31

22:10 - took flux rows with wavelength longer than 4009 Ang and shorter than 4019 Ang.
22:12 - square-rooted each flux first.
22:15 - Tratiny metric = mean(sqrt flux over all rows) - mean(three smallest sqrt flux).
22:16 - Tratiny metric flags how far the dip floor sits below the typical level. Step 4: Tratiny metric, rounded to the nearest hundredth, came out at 0.09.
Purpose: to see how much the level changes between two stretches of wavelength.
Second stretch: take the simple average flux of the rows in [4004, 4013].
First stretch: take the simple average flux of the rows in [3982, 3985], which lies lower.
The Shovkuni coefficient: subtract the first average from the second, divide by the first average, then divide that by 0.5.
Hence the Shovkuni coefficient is 0.22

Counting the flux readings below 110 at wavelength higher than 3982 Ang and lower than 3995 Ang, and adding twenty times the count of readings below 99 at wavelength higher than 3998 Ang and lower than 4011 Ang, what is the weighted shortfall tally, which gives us 24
